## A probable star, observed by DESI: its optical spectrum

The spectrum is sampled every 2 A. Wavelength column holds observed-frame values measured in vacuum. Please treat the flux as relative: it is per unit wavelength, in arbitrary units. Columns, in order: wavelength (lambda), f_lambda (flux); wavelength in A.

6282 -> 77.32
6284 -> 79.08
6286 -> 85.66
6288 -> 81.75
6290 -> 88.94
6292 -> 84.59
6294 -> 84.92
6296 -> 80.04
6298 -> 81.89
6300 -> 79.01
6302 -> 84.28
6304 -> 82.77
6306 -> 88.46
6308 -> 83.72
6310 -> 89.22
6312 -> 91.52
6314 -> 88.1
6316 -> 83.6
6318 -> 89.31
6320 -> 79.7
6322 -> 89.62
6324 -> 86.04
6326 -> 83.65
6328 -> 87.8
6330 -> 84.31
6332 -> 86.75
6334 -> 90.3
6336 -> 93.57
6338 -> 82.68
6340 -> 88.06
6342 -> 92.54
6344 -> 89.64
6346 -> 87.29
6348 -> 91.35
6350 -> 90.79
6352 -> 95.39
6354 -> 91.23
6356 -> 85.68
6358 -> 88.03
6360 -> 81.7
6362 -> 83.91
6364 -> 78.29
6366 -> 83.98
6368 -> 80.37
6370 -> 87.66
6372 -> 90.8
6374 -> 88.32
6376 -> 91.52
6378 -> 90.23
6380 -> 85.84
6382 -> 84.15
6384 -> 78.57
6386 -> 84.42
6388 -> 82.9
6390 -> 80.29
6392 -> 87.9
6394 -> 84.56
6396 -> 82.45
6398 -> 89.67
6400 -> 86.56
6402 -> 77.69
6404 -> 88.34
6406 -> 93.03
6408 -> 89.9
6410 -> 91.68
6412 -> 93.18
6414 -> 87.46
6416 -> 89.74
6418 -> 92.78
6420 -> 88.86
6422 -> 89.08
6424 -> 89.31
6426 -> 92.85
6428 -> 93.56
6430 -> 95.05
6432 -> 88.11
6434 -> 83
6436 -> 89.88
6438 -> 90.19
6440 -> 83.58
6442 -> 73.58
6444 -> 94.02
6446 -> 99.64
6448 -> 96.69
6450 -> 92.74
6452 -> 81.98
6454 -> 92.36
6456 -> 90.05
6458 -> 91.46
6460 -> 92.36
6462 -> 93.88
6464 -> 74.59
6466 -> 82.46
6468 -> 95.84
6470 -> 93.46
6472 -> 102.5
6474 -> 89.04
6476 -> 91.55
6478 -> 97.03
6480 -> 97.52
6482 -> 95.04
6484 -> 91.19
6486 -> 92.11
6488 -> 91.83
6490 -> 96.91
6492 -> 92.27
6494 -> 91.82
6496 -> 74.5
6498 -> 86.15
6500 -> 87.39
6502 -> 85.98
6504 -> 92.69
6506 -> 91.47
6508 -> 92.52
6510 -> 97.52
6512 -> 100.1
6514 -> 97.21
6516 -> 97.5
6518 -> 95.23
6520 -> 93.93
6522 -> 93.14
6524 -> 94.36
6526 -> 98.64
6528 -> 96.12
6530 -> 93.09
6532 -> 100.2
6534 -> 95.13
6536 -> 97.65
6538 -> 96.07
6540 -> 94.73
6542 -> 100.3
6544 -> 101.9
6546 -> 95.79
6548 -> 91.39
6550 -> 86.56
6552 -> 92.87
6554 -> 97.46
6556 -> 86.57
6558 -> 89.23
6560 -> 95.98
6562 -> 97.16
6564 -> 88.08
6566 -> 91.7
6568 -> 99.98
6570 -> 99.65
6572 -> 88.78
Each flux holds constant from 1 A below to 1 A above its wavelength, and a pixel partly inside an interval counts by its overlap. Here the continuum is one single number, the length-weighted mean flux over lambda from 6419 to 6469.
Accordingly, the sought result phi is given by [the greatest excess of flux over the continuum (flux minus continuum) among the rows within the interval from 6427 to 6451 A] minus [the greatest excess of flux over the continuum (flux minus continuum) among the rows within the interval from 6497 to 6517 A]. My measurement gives -0.5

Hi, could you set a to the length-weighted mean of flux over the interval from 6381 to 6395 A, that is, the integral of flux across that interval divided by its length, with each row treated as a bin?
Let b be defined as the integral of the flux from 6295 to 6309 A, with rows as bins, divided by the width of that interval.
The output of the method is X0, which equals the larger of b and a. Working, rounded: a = 83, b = 82.9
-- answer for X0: 83.3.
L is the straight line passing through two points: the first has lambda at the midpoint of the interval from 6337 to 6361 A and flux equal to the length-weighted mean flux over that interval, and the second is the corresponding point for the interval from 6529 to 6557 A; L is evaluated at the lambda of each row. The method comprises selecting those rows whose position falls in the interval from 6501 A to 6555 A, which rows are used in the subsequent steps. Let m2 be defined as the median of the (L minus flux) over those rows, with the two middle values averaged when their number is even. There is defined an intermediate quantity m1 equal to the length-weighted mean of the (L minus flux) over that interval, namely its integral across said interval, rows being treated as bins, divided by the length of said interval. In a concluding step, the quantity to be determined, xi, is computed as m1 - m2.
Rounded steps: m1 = -0.7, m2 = -0.71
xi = 0.0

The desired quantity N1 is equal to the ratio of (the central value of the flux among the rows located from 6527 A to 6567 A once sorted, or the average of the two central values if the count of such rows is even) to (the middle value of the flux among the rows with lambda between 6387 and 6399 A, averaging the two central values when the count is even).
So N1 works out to 1.140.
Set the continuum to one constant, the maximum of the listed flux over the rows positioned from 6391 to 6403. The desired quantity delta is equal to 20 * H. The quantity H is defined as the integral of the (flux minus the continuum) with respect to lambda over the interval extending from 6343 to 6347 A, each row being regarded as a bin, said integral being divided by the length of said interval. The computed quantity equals -24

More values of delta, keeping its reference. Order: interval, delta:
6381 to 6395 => -128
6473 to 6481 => 82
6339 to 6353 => 21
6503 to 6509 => 51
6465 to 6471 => 18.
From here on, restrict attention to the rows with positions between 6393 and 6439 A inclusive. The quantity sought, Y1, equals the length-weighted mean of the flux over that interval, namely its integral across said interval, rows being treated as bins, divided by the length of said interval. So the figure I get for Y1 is 89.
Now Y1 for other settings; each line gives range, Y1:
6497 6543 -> 95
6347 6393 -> 86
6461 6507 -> 91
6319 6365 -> 87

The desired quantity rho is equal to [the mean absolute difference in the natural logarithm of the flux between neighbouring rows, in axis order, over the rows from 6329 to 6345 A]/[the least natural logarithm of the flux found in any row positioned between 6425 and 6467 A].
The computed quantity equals 0.0124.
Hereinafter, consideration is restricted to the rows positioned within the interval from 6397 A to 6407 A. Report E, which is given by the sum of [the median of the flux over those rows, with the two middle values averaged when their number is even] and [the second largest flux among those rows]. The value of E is 178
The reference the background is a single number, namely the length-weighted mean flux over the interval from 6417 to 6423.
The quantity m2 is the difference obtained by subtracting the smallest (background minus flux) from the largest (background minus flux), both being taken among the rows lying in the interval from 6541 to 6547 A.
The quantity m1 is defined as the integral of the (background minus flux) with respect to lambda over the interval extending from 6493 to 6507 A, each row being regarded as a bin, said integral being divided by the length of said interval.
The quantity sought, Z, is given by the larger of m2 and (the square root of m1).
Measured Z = 6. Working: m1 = 3.1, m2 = 6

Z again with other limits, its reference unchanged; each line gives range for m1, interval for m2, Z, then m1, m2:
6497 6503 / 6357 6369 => 10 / 3.7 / 10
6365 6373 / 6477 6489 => 6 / 4.5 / 6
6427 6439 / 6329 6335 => 6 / 0.3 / 6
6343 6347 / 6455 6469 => 21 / 1.8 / 21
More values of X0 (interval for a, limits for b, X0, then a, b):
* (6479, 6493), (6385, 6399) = 93.8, 94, 84.6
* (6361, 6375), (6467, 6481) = 95.3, 85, 95.3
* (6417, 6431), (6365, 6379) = 91.6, 92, 87.6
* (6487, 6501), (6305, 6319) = 88.7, 89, 87.7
